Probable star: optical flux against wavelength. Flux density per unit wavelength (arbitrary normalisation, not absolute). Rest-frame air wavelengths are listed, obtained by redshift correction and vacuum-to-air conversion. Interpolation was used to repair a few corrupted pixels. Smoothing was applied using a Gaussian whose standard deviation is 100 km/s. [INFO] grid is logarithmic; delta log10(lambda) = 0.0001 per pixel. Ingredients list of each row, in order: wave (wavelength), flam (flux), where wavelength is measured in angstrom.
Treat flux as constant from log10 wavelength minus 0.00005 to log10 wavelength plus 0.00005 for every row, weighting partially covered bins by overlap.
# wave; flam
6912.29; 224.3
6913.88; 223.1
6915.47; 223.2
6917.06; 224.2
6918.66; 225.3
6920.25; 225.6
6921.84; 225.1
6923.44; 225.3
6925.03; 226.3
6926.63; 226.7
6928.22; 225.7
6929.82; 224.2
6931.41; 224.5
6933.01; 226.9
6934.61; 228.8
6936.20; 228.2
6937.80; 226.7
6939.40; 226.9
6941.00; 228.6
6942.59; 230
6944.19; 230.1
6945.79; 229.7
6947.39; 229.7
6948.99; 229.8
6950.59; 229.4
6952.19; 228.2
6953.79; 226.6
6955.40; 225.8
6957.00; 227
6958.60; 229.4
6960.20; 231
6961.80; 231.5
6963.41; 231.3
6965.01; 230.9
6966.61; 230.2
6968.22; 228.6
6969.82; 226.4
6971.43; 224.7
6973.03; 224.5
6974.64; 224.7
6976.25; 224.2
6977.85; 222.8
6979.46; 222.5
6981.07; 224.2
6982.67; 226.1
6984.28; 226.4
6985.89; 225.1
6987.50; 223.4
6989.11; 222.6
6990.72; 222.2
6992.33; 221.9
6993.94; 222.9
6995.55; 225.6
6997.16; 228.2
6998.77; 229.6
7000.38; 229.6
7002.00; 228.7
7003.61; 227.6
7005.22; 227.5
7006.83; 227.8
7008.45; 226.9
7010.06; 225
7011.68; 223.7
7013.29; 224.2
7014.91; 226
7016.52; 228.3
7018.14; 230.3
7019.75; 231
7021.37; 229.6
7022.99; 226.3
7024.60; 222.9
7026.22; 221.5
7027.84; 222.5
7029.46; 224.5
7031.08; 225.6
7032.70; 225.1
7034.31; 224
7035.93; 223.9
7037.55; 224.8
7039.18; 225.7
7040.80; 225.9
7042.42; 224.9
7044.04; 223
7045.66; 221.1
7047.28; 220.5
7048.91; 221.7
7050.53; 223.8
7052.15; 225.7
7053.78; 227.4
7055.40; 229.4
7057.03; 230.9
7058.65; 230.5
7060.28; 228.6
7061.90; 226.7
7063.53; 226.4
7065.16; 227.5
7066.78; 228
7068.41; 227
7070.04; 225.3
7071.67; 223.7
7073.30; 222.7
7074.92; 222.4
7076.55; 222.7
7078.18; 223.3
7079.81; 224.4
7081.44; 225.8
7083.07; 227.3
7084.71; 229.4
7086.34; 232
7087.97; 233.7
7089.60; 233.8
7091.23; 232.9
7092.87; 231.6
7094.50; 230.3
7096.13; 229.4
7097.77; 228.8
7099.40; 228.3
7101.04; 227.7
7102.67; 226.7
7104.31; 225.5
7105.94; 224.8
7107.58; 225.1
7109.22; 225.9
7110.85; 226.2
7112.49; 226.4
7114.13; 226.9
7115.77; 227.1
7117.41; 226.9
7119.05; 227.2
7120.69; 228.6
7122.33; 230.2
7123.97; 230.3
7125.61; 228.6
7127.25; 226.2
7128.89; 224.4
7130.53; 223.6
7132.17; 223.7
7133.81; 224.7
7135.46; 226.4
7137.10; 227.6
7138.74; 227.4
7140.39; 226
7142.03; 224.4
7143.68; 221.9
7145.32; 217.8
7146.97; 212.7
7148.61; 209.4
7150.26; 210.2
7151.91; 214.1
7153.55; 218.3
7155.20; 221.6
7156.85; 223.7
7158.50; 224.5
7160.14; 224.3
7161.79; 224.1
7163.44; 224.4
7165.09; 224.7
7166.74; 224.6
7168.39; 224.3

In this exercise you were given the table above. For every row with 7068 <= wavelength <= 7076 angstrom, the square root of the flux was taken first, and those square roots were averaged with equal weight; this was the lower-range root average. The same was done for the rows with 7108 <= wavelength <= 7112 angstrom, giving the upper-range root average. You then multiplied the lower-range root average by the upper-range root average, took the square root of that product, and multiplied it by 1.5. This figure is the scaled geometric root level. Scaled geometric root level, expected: 22.5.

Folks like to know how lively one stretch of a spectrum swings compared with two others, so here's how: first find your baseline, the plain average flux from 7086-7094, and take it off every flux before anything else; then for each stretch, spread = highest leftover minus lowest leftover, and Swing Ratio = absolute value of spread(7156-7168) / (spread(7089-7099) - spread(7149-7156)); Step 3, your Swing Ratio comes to 0.2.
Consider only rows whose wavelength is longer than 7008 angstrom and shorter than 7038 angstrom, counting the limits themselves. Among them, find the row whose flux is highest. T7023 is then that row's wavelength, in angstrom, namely 7019.75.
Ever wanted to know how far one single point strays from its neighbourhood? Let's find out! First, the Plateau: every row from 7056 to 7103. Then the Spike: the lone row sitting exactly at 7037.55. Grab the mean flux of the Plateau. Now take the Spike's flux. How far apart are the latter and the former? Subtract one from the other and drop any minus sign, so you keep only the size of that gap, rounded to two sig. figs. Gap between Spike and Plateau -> 3.1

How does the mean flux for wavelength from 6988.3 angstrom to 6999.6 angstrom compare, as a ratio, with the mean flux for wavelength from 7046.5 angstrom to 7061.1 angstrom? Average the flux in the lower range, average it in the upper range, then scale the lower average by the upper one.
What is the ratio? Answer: 0.992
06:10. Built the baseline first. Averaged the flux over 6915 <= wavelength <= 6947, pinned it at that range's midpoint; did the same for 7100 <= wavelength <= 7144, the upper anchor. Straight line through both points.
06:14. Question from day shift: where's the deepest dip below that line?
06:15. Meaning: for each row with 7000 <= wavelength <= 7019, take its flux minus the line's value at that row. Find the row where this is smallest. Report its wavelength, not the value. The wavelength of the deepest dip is 7011.68 angstrom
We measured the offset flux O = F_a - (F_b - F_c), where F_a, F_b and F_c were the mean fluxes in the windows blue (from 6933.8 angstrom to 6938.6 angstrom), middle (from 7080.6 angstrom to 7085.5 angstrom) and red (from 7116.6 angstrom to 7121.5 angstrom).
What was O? 228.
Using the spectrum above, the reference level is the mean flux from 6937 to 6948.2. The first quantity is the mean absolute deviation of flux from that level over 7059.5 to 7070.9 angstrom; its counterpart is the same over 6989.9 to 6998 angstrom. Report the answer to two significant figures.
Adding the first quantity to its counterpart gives 6.4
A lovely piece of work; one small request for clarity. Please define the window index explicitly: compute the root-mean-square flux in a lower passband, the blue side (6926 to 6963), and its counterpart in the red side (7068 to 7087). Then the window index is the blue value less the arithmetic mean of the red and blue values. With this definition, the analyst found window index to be 1.3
